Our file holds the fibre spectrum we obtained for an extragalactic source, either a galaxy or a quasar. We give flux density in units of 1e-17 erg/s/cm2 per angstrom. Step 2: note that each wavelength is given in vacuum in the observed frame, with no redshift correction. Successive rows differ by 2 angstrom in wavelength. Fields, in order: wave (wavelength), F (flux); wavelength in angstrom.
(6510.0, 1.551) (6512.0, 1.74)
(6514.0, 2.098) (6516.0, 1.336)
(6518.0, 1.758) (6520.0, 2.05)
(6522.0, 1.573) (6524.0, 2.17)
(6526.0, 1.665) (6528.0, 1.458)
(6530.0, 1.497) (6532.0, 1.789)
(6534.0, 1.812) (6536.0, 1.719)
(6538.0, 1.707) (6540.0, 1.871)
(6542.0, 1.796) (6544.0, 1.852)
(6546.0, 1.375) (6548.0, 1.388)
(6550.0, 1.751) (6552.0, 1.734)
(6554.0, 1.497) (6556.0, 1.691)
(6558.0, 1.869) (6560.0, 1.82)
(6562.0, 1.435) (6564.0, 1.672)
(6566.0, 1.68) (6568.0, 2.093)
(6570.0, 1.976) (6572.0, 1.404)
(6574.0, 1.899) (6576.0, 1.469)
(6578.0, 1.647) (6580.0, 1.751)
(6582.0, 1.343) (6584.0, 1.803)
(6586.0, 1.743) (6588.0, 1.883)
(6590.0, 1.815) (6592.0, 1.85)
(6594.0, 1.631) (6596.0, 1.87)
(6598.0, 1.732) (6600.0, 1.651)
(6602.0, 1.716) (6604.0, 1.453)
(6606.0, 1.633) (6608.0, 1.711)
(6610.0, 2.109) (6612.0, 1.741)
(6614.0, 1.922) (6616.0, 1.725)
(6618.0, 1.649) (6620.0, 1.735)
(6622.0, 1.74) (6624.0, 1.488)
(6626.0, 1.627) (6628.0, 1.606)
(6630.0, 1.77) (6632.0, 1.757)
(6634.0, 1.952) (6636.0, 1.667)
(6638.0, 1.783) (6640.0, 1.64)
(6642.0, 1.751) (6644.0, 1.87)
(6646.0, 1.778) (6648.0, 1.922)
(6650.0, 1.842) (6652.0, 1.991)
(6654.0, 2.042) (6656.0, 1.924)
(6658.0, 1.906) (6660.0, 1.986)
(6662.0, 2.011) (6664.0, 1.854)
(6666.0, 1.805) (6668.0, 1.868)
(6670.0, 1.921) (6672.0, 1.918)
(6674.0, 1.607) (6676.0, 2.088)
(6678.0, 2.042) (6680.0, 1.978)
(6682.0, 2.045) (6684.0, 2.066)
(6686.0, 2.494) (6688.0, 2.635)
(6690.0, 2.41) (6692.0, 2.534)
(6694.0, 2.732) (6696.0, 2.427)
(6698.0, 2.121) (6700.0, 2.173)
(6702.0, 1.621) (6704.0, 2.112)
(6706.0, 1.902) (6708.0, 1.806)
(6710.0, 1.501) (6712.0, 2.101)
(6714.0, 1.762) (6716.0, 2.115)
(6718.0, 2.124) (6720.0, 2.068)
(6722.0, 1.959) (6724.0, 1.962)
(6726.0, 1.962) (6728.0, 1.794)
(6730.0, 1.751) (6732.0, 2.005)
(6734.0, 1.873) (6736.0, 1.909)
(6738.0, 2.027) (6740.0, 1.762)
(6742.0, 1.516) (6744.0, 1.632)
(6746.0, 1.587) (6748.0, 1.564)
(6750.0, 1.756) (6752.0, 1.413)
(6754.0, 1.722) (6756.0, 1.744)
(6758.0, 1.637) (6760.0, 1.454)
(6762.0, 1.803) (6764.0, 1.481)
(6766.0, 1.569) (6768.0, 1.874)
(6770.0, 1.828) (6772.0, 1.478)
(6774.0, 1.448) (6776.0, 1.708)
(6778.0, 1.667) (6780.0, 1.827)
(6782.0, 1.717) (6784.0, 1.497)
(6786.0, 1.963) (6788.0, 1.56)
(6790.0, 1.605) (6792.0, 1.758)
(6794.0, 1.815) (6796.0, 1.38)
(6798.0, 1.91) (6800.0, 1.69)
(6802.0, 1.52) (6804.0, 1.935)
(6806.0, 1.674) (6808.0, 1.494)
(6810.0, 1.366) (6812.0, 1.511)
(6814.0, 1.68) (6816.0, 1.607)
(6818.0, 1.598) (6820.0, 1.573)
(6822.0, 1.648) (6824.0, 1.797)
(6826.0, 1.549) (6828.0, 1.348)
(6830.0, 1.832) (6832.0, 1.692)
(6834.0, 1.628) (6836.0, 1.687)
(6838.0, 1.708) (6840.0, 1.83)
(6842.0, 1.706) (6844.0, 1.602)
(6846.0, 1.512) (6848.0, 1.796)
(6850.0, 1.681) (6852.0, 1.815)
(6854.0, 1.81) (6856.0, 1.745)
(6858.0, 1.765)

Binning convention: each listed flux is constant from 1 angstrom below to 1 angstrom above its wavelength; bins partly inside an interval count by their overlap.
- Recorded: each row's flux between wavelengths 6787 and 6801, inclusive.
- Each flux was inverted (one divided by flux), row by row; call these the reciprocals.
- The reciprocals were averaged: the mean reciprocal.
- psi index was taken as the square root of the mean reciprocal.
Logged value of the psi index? 0.777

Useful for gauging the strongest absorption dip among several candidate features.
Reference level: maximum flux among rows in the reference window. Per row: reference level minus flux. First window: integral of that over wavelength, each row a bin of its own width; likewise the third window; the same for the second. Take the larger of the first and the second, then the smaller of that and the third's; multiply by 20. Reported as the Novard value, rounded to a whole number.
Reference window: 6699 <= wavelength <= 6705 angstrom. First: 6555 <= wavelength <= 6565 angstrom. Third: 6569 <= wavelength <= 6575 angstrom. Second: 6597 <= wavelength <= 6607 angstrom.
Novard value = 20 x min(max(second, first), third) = 50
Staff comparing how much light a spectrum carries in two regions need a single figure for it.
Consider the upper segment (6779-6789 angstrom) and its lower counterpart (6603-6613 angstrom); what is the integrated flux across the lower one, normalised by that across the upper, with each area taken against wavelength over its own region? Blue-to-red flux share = 1.01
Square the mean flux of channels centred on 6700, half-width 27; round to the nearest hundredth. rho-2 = 4.36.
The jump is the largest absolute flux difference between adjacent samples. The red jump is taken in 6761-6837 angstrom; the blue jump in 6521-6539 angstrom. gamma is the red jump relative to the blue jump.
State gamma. 0.89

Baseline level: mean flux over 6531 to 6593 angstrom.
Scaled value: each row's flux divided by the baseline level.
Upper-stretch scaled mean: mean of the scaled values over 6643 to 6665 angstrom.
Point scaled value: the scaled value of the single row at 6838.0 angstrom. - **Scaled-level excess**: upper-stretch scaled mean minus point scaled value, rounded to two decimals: 0.12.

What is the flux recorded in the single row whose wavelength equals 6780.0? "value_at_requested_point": 1.827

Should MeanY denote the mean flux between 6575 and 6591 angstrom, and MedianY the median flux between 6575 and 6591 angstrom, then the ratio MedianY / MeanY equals 1.04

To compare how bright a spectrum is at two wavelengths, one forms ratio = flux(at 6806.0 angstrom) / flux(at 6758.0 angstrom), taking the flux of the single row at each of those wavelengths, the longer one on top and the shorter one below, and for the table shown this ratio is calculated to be 1.02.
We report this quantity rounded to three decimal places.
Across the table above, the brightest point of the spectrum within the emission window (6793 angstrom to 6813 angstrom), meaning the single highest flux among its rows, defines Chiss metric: 1.935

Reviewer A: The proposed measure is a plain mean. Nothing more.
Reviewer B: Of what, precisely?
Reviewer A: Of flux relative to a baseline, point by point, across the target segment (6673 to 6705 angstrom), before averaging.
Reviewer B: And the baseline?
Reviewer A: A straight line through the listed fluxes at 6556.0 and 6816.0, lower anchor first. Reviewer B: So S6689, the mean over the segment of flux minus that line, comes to 0.54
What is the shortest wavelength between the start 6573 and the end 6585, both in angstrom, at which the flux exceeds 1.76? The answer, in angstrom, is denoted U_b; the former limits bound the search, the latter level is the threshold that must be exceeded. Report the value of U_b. 6574.0 angstrom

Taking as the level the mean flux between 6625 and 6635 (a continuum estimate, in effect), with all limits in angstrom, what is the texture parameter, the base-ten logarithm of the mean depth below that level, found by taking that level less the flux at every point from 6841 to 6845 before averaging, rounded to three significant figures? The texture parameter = -1.05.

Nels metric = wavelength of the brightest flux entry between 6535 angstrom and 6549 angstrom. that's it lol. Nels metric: 6540.0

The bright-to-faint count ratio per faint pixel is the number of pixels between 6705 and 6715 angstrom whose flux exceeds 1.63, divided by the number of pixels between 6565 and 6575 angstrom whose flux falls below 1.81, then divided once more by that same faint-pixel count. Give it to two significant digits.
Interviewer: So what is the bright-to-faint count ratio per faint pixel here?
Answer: 1.0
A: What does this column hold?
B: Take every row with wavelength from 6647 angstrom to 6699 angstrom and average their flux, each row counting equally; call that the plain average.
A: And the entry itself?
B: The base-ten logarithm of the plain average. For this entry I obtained 0.319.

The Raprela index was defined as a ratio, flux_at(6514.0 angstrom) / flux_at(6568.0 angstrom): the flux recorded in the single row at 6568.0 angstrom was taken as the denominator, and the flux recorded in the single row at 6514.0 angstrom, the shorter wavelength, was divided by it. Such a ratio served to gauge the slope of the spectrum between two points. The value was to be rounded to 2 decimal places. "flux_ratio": 1.00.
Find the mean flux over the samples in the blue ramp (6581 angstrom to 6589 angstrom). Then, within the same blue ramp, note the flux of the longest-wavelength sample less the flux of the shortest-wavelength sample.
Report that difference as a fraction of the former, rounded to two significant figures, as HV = 0.32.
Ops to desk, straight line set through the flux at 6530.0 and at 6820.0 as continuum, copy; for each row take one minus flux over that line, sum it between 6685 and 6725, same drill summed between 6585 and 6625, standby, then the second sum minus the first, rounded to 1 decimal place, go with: 4.6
